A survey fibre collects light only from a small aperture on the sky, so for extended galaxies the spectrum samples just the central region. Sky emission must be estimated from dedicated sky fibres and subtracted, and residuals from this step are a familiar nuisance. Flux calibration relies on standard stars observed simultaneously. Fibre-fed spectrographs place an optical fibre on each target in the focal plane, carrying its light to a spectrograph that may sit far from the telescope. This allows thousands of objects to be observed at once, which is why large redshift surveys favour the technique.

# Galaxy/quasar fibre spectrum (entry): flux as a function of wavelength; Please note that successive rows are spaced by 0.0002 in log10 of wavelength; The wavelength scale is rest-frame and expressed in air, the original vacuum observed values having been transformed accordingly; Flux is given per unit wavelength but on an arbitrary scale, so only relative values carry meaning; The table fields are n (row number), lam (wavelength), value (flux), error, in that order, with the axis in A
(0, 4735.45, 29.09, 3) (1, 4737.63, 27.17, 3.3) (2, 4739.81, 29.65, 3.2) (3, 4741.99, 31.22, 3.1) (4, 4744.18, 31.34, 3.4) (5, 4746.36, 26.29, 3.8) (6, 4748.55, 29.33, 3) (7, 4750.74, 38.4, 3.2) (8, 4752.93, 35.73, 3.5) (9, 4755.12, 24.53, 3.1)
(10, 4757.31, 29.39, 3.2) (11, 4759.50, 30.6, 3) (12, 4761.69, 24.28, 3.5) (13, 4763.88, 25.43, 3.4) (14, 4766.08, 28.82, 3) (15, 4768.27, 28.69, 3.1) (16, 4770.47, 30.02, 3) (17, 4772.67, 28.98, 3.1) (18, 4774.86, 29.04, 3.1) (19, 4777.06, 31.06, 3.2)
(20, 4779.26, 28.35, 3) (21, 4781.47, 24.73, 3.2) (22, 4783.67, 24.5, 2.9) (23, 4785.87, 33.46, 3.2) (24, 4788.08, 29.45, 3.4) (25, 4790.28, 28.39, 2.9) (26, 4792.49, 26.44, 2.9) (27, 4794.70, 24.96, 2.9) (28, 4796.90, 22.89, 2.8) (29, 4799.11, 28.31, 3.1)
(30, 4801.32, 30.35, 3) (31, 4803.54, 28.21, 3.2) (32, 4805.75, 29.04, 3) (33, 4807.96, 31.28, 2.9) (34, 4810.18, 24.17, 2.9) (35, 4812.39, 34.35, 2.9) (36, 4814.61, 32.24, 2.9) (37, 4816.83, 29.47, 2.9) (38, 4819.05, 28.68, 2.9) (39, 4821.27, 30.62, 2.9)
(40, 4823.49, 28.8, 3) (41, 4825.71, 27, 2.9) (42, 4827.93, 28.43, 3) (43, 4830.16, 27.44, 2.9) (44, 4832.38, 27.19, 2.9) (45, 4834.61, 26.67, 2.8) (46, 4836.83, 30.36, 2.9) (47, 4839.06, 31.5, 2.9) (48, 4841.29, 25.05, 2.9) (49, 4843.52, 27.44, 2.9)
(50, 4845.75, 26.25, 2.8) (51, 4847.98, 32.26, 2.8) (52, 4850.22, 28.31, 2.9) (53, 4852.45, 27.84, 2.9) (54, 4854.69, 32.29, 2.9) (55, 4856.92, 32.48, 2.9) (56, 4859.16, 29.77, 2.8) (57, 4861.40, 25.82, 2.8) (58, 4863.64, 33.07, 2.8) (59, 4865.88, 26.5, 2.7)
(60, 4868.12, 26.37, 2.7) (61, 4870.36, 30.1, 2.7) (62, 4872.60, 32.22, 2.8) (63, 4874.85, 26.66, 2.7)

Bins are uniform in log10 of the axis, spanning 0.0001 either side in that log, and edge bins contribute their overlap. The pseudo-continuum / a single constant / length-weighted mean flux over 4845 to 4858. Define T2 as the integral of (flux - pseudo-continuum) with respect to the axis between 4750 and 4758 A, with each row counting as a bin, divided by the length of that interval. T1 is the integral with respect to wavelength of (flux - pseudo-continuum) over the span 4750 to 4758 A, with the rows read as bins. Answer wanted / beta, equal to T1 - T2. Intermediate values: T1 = 15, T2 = 1.86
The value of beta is 13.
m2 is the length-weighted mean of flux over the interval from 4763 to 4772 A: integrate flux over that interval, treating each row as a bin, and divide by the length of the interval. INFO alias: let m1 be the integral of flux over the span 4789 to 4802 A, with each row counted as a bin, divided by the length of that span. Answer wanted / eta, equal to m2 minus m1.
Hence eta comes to 1.49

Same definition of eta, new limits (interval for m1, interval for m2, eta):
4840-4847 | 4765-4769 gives 2.30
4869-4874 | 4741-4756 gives 0.36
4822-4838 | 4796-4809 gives 0.35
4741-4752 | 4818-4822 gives -1.79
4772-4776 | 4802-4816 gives 0.78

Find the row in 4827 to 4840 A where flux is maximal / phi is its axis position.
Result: 4839.06 A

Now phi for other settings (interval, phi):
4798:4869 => 4812.39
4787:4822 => 4812.39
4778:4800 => 4785.87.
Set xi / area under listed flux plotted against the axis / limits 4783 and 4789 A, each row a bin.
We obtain 177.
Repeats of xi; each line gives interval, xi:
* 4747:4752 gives 166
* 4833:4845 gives 337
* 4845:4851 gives 175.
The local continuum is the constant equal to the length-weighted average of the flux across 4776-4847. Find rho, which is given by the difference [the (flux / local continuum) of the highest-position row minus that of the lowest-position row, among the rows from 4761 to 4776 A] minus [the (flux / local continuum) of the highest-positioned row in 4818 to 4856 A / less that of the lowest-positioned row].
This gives 0.04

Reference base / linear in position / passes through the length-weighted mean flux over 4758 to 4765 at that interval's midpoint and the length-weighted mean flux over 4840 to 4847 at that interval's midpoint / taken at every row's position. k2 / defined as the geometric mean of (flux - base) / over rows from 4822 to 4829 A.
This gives 1.2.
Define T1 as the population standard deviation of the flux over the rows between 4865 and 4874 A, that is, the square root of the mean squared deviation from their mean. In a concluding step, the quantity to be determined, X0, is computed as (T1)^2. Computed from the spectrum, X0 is 6.1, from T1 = 2.48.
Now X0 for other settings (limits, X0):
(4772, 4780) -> 1.0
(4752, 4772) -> 11.4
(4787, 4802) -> 6.0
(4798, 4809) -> 1.4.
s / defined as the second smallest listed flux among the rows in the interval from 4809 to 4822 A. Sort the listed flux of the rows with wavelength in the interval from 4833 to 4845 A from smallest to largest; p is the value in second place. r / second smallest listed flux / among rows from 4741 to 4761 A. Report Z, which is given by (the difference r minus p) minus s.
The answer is -29.1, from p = 26.67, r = 26.29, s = 28.68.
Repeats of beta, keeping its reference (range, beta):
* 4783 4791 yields -6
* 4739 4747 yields -1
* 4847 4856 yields 2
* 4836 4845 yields -13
